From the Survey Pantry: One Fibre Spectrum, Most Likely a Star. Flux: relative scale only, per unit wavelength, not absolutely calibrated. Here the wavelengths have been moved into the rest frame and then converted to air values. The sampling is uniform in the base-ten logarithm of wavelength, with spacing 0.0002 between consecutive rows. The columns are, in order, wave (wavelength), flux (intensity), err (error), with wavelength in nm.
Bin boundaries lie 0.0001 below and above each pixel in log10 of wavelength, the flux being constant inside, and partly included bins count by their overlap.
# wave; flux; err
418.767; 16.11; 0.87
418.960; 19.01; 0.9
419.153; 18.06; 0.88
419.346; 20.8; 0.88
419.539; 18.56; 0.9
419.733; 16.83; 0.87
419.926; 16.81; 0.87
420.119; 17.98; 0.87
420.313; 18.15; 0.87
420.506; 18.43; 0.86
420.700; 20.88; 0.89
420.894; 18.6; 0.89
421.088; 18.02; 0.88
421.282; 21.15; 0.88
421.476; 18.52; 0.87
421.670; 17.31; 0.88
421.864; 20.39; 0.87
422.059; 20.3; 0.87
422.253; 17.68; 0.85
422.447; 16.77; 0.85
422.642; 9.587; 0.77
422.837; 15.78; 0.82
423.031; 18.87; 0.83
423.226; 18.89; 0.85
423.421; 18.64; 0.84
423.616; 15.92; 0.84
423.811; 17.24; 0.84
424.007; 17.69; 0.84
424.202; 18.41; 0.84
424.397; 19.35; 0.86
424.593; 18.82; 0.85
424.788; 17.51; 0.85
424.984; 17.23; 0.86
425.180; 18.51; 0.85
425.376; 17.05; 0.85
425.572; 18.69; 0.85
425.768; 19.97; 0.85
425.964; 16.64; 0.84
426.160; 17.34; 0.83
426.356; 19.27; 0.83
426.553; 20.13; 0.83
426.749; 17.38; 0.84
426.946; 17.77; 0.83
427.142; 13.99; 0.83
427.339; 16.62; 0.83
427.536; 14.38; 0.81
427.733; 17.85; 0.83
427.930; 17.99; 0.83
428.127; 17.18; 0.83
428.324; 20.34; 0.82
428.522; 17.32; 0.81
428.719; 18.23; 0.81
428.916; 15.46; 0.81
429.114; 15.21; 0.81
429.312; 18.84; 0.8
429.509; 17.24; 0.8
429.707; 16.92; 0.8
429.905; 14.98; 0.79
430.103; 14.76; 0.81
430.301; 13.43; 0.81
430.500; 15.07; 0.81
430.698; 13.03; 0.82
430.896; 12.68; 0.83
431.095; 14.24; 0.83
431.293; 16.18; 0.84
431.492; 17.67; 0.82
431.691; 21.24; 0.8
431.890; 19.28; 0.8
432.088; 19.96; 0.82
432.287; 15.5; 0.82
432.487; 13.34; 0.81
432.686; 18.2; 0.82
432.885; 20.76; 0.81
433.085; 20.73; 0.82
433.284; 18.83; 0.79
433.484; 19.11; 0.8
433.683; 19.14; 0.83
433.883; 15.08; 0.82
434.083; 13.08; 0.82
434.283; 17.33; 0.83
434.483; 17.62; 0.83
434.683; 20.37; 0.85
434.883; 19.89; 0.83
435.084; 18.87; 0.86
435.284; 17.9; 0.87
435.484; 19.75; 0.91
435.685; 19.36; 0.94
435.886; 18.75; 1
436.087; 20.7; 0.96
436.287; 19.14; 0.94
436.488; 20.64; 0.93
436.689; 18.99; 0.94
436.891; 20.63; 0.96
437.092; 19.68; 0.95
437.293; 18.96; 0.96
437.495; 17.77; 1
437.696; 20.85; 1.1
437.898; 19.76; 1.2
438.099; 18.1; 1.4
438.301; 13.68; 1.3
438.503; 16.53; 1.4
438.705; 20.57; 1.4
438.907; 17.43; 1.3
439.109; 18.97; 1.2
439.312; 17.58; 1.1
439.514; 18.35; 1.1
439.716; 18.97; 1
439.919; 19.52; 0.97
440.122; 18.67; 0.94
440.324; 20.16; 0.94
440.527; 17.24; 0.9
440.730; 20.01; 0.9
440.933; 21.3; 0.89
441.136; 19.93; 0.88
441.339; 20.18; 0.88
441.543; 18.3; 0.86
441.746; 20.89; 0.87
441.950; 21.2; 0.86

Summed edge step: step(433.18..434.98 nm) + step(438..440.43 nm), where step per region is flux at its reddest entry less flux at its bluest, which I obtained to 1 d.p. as 3.1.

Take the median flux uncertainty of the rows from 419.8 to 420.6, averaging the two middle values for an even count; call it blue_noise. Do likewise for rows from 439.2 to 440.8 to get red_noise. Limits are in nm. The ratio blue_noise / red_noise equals 0.91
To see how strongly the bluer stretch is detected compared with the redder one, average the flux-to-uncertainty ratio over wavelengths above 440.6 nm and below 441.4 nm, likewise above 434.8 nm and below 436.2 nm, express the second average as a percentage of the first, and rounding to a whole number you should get 93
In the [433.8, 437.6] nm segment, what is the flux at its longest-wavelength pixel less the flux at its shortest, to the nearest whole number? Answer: 3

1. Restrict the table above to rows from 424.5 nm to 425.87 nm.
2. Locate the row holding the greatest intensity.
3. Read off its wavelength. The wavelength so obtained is 425.768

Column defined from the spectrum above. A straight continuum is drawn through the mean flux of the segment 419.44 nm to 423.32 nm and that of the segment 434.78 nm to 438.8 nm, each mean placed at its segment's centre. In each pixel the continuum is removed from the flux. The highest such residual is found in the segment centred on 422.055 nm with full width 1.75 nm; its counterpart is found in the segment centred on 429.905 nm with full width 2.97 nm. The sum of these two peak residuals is 3.5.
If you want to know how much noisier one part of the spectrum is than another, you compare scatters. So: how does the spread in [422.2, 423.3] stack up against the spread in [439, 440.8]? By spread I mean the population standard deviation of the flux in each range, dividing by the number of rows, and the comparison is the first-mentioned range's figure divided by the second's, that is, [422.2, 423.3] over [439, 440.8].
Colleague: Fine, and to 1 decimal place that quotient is 3.4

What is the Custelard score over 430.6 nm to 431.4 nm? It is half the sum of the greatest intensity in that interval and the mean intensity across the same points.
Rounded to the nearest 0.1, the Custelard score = 15.1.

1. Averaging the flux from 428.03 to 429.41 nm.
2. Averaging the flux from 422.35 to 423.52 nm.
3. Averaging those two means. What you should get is 16.97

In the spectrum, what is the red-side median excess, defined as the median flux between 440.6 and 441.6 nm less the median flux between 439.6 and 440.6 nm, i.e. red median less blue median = 1.0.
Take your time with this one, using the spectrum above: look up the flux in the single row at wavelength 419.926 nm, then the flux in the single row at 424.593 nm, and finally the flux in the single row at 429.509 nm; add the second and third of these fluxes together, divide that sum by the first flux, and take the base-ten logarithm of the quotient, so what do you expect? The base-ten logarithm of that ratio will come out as 0.331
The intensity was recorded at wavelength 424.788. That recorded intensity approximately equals 17.51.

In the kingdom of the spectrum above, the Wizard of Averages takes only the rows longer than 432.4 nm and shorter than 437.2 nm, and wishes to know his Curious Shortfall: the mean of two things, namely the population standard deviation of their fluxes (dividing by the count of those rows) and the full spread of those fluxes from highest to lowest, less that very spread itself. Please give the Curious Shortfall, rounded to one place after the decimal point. -2.8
